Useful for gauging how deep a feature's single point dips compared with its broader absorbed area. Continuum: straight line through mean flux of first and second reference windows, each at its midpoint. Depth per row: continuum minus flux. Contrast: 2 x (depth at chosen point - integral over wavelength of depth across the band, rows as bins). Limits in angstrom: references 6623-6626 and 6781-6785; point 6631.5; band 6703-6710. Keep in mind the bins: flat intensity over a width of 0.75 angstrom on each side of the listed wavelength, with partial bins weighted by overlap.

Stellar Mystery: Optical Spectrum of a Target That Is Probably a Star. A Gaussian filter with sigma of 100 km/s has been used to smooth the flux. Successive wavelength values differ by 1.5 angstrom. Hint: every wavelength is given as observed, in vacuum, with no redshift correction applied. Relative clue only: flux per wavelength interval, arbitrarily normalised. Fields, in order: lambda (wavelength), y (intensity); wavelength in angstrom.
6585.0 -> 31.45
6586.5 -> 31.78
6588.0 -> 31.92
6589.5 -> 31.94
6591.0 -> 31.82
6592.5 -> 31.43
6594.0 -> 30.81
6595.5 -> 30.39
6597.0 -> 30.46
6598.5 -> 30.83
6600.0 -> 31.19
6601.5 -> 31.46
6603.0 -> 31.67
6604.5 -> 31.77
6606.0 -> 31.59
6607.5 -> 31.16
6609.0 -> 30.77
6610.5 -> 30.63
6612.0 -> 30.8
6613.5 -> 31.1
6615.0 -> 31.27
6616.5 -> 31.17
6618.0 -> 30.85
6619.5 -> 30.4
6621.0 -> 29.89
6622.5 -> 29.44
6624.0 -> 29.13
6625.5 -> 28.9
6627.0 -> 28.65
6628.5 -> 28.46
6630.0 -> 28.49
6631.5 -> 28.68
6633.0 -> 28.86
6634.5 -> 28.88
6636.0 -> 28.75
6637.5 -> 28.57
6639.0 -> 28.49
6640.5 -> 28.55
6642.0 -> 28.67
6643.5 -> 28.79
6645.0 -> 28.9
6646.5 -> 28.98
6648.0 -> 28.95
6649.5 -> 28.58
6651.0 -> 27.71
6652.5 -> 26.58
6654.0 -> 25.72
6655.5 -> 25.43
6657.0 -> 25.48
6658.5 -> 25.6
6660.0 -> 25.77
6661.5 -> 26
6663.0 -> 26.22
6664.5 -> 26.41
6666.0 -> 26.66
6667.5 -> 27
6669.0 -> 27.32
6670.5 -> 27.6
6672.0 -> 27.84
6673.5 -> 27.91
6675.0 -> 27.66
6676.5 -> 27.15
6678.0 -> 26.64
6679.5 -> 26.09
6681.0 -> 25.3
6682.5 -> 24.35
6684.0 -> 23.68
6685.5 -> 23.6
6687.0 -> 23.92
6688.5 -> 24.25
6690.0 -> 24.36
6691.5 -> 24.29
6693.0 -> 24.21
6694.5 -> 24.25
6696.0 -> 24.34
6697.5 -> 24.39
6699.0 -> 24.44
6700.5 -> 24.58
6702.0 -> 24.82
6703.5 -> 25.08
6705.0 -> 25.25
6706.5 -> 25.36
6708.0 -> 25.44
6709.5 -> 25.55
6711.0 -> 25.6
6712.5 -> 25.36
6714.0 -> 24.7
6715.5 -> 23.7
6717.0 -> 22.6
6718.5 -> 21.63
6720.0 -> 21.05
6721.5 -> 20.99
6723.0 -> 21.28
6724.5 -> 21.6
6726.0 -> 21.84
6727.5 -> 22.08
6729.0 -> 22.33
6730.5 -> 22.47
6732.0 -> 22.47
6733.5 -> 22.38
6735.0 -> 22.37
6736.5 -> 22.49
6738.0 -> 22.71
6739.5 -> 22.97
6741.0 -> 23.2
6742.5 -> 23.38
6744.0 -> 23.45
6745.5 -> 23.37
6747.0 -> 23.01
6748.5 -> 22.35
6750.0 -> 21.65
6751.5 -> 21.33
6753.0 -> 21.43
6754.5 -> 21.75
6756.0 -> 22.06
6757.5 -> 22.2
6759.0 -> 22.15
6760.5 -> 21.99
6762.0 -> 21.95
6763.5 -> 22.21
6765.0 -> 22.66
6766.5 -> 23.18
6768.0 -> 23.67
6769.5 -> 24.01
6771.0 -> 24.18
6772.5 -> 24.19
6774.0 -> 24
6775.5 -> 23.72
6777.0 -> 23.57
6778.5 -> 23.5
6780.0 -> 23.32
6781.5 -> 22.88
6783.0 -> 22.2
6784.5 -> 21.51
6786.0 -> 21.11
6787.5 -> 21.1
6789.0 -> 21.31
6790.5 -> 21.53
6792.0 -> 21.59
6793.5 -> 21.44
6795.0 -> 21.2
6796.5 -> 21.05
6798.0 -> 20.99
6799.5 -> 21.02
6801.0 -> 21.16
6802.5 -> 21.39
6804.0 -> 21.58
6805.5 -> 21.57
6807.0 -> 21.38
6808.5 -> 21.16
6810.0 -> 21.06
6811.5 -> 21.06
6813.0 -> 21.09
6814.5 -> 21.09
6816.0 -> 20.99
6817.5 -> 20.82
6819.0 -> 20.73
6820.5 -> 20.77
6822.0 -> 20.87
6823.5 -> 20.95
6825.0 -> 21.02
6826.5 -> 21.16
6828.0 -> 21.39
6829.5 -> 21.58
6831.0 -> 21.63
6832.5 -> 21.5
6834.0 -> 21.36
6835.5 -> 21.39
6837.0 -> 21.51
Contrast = -2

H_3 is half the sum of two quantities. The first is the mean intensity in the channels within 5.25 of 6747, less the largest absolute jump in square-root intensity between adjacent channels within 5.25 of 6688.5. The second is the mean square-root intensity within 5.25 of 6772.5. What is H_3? 13.8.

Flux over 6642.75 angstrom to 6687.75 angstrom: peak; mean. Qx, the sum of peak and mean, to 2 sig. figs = 56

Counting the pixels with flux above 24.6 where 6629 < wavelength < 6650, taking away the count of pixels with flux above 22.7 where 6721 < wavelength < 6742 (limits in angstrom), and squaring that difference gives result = 121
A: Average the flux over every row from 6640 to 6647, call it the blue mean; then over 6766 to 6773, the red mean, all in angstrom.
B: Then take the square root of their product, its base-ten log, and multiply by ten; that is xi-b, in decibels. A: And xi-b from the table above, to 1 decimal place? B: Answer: 14.2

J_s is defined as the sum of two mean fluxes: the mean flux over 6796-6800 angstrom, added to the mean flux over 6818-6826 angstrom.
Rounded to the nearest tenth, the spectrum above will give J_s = 41.9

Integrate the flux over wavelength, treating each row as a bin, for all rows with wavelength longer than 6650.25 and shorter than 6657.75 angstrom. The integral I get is 196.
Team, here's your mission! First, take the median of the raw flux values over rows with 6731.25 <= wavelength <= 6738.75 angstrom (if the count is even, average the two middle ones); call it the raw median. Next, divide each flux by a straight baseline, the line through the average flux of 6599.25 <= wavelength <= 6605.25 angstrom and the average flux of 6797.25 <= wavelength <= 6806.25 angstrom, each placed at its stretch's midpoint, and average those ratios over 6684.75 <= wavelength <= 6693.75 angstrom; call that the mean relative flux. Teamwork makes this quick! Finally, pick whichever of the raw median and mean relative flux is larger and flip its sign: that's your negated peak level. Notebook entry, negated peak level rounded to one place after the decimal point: -22.5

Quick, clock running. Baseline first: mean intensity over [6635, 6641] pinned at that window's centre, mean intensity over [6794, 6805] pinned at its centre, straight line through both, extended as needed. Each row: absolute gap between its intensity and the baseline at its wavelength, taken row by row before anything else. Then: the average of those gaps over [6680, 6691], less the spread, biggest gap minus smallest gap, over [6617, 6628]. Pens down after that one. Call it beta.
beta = 1.0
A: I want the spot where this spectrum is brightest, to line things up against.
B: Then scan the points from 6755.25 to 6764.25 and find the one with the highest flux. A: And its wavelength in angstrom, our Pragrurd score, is 6763.5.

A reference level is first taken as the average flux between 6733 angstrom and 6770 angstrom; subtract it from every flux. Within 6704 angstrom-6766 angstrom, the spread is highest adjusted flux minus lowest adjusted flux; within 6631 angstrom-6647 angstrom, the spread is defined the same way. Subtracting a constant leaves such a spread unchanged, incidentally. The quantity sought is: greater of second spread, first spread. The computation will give 4.6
